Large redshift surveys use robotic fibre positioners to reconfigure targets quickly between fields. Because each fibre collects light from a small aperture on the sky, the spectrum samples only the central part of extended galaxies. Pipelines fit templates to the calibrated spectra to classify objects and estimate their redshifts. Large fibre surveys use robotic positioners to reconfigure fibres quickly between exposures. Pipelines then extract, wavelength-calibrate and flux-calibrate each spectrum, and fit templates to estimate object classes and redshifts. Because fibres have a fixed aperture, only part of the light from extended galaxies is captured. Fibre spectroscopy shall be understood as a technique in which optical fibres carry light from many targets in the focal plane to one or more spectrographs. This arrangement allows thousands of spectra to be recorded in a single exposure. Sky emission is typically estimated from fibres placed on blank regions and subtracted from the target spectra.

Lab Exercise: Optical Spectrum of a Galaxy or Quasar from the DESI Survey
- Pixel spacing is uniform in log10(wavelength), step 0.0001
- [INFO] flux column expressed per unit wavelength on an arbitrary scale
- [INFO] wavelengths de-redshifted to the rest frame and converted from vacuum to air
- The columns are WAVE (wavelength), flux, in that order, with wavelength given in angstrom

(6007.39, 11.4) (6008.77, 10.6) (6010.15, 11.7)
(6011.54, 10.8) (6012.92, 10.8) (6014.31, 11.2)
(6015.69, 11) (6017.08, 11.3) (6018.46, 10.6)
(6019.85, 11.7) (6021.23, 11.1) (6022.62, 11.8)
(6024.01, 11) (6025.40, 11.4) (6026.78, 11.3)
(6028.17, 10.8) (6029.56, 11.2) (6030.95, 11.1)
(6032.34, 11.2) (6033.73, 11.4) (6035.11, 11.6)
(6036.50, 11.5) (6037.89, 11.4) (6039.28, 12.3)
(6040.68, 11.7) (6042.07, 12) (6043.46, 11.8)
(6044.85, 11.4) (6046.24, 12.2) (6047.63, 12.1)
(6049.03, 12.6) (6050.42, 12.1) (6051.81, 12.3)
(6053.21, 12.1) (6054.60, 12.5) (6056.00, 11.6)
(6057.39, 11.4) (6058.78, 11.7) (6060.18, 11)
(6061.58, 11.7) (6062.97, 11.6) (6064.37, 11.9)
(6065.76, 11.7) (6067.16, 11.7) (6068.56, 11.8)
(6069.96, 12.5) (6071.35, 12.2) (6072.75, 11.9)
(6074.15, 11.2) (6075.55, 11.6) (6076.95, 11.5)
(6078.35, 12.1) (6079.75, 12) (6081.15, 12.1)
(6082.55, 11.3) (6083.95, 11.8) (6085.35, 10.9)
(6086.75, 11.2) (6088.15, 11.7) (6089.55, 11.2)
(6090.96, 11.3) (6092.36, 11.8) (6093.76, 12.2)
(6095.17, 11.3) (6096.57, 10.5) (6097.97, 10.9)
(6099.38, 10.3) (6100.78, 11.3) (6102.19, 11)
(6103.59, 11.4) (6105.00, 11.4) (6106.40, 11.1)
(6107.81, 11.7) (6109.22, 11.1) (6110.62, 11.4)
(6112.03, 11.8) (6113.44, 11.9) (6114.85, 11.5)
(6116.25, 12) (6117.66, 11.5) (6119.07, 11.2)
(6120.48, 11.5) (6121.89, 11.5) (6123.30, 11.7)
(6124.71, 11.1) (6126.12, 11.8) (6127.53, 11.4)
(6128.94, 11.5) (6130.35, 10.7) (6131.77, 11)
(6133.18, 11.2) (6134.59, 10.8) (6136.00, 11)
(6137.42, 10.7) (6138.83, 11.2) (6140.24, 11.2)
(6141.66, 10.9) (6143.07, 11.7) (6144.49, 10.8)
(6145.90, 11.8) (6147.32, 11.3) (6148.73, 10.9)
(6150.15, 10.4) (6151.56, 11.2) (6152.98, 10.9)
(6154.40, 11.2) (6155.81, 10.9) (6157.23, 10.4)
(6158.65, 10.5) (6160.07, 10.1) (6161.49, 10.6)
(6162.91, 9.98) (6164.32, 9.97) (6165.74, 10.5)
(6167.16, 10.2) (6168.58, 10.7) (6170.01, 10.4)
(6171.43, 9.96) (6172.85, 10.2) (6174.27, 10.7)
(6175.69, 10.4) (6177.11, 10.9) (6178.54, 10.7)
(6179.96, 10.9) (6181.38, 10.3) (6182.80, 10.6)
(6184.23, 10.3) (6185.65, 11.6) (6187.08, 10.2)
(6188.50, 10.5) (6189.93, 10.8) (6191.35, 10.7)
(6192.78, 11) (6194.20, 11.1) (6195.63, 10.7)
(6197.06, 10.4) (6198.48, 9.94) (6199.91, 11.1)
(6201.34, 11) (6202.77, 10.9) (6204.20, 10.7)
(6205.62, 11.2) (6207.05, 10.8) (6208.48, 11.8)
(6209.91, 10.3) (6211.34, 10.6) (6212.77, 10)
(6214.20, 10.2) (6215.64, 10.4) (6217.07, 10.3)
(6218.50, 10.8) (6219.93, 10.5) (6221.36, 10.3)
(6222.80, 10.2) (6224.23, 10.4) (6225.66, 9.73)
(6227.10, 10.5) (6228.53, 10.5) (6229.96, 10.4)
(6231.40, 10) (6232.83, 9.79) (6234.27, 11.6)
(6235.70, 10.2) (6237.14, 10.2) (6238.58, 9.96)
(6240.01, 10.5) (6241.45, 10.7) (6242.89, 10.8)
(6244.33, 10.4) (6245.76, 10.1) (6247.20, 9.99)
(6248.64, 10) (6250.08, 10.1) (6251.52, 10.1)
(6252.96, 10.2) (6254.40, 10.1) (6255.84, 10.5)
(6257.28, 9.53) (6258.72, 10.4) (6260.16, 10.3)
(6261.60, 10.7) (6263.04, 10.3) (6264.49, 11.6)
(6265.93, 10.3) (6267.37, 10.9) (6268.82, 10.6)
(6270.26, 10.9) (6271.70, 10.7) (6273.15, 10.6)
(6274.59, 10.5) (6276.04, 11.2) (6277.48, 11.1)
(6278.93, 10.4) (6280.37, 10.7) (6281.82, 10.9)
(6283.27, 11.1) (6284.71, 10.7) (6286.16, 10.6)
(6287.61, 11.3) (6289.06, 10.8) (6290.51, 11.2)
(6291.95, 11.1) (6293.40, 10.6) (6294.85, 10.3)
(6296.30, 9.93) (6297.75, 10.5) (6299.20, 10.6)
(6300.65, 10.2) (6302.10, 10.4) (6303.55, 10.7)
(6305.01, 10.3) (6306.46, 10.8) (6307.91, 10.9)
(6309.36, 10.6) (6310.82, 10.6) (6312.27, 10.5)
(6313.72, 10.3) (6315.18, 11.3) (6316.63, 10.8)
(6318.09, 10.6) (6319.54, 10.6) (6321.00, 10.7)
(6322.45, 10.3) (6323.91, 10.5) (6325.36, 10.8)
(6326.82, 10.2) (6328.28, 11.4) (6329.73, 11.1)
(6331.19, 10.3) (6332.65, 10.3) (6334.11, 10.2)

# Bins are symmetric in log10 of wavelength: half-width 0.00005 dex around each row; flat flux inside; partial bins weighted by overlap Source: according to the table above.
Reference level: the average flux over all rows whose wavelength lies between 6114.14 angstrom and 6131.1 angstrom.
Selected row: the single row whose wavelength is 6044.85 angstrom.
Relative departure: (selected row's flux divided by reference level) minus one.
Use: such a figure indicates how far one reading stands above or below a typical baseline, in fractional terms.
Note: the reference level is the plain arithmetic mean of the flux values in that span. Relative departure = 0.00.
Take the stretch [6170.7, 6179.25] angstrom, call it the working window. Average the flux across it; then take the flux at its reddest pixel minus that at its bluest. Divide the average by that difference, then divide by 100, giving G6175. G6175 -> 0.1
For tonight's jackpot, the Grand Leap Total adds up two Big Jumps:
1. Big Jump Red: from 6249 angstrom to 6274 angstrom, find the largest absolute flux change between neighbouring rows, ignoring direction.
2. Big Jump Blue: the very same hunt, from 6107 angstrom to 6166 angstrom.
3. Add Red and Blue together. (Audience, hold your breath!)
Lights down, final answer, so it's 2.3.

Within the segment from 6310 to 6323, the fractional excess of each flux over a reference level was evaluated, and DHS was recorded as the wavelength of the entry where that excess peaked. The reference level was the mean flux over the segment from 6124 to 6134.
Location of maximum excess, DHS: 6315.18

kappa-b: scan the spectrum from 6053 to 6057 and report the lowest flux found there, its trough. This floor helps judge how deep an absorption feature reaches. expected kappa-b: 11.6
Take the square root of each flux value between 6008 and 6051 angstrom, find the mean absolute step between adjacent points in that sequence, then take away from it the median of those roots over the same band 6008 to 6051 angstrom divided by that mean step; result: -51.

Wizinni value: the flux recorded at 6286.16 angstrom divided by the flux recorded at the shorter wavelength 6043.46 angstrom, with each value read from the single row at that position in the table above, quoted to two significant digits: 0.90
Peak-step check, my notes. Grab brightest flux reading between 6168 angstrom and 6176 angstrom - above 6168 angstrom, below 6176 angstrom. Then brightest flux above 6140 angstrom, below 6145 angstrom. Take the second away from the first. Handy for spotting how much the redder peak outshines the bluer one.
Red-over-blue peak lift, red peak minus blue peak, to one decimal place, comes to -1.0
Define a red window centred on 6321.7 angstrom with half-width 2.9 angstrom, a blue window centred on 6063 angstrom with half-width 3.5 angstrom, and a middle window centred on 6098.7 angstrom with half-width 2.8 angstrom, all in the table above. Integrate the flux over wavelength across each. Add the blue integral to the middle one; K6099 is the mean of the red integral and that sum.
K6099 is 101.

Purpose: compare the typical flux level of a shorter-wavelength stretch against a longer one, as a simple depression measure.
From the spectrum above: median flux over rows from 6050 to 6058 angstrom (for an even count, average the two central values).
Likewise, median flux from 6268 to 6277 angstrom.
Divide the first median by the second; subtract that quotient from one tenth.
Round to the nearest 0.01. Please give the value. -1.04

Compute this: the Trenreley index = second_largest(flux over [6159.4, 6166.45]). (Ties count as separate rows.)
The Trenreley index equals 10.5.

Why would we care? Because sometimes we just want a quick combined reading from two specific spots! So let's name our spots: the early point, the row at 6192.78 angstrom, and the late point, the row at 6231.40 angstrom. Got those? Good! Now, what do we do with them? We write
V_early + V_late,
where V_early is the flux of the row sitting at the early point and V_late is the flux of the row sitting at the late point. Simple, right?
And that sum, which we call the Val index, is 21.0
